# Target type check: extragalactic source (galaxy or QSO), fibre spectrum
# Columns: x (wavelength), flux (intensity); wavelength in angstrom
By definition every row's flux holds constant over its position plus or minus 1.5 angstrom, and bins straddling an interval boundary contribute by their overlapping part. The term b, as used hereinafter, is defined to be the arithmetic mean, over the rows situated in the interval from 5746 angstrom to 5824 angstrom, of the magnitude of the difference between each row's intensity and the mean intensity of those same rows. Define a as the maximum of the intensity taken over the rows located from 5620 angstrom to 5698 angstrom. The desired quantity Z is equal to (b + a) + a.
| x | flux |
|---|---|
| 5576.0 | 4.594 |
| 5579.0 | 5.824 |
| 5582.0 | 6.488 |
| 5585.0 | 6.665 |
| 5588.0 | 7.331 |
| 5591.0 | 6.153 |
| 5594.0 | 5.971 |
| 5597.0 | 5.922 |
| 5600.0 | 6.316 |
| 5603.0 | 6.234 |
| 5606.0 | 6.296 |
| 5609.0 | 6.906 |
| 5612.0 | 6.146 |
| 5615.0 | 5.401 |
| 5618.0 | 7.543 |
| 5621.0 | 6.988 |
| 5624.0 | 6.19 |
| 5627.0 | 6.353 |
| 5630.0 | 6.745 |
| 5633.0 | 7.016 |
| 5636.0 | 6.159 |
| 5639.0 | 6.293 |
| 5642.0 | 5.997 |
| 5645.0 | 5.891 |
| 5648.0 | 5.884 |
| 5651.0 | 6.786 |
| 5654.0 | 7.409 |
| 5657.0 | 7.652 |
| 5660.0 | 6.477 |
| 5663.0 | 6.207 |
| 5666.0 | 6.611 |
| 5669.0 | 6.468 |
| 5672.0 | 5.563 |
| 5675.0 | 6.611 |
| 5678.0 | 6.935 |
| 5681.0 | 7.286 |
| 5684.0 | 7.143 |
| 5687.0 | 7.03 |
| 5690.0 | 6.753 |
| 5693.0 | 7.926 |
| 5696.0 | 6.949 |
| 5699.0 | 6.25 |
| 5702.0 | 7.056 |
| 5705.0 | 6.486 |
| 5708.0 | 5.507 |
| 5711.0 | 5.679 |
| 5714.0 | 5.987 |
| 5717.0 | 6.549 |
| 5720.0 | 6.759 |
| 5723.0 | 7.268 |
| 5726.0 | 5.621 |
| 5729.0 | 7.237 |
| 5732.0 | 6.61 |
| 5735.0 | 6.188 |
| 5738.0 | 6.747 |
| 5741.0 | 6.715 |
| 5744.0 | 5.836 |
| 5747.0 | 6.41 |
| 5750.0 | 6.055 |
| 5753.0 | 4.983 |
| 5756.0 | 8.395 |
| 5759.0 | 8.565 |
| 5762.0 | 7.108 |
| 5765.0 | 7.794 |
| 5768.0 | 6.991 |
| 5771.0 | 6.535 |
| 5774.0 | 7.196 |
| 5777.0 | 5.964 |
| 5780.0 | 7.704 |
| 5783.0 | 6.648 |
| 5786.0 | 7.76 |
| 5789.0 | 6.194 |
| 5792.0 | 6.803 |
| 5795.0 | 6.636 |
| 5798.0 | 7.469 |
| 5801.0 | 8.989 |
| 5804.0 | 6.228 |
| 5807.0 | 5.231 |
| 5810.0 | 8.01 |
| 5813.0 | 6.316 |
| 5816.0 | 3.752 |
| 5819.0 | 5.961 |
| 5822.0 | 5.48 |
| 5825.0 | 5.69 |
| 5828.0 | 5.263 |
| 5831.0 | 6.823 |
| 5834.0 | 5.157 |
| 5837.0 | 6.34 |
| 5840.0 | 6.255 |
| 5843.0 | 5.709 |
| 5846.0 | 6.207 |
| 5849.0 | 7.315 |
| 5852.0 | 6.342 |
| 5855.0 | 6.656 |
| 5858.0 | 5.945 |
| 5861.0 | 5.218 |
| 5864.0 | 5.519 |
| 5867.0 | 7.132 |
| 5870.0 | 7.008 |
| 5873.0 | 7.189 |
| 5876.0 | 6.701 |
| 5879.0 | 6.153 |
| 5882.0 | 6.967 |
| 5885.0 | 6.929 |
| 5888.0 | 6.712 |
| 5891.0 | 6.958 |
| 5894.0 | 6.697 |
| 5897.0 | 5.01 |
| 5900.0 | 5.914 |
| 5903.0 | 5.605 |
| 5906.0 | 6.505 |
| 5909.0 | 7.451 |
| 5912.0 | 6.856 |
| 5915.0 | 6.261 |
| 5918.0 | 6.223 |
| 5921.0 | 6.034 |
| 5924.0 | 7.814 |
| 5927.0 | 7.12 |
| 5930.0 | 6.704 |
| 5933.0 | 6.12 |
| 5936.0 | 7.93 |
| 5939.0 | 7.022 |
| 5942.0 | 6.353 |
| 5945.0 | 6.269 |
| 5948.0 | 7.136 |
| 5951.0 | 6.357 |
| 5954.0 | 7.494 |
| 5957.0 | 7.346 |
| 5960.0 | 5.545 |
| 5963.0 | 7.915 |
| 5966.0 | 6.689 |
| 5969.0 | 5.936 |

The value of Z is 16.8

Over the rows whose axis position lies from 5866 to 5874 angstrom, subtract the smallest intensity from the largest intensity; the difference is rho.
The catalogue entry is 0.2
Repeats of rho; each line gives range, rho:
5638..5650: 0.4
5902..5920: 1.8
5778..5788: 1.1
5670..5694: 2.4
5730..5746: 0.9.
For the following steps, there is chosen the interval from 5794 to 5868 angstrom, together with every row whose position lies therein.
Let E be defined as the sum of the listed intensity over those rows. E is 156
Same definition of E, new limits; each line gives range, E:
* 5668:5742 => 165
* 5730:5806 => 173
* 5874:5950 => 165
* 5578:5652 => 159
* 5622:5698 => 166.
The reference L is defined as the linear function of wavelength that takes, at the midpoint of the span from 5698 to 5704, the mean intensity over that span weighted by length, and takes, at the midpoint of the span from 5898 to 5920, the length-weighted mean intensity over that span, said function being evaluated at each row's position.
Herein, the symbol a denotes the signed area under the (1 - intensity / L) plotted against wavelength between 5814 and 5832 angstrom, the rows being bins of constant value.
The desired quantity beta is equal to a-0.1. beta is 2.70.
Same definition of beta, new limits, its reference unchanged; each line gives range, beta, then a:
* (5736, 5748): 0.25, 0.4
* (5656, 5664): -0.13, 0.0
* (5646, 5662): -0.22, -0.1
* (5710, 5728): 0.69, 0.8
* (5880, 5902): -0.24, -0.1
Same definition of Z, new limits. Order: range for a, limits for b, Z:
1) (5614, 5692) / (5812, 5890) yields 15.9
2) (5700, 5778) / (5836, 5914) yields 17.7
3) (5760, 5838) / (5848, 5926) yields 18.5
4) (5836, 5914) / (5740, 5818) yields 15.8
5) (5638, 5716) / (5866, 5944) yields 16.4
